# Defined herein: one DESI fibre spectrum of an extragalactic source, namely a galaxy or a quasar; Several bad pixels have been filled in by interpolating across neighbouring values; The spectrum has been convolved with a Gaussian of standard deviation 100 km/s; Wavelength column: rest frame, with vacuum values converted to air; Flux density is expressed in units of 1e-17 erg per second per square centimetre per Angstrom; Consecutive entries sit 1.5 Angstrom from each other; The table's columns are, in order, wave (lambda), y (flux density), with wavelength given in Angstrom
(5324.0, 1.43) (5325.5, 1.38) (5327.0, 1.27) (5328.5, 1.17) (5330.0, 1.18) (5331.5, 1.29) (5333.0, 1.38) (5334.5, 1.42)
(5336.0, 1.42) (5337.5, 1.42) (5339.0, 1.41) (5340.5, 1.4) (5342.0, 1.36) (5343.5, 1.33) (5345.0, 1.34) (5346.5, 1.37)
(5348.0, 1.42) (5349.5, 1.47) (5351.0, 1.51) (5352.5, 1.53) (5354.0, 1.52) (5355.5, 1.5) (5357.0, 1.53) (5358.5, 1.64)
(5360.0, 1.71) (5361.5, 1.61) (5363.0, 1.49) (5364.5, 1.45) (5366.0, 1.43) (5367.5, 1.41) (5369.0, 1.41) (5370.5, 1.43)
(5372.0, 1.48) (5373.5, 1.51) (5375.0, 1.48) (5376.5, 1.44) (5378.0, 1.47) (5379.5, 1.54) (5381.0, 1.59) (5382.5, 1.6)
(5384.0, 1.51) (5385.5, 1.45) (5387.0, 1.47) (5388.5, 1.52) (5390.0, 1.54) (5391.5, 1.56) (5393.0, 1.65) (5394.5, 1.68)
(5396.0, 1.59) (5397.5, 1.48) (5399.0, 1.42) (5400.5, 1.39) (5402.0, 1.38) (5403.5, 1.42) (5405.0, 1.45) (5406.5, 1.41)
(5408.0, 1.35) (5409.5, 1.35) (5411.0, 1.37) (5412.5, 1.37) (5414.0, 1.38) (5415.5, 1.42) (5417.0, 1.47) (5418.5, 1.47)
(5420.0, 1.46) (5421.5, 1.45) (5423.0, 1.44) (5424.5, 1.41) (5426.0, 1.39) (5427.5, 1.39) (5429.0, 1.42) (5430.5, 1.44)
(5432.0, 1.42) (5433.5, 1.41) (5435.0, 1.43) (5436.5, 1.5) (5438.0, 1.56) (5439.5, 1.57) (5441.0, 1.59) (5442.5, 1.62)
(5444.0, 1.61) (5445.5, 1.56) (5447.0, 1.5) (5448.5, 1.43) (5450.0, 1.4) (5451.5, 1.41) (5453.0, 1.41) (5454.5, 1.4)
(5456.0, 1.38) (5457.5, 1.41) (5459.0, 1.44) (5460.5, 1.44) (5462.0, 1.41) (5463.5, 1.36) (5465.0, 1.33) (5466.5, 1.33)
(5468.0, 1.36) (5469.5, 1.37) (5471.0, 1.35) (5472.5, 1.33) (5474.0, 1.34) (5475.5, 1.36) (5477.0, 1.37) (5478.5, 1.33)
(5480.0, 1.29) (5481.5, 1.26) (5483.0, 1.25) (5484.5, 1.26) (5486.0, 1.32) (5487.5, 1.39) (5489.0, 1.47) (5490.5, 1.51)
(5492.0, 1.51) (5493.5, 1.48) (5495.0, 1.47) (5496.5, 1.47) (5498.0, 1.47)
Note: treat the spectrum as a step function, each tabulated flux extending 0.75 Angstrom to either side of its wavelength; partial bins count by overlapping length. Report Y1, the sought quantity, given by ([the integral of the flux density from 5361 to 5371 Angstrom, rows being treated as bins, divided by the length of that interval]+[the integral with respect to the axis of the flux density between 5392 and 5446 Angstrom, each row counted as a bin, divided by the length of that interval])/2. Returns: 1.46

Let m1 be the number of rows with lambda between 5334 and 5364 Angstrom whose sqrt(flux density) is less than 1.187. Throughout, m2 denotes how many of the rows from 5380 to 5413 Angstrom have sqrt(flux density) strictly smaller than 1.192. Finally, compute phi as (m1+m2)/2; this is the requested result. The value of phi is 7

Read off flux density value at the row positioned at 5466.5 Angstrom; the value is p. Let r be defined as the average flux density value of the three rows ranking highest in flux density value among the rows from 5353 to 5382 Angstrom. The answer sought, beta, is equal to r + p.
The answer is 2.98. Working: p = 1.33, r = 1.65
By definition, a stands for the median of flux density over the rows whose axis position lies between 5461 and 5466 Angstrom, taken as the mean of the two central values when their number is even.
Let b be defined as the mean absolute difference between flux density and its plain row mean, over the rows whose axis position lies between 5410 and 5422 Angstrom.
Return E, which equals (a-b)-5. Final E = -3.68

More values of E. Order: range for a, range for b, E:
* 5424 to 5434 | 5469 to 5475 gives -3.60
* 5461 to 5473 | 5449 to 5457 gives -3.65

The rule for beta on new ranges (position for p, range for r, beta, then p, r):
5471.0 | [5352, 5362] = 3.00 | 1.35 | 1.65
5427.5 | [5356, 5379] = 3.04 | 1.39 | 1.65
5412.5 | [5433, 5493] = 2.98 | 1.37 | 1.61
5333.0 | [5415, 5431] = 2.85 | 1.38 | 1.47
